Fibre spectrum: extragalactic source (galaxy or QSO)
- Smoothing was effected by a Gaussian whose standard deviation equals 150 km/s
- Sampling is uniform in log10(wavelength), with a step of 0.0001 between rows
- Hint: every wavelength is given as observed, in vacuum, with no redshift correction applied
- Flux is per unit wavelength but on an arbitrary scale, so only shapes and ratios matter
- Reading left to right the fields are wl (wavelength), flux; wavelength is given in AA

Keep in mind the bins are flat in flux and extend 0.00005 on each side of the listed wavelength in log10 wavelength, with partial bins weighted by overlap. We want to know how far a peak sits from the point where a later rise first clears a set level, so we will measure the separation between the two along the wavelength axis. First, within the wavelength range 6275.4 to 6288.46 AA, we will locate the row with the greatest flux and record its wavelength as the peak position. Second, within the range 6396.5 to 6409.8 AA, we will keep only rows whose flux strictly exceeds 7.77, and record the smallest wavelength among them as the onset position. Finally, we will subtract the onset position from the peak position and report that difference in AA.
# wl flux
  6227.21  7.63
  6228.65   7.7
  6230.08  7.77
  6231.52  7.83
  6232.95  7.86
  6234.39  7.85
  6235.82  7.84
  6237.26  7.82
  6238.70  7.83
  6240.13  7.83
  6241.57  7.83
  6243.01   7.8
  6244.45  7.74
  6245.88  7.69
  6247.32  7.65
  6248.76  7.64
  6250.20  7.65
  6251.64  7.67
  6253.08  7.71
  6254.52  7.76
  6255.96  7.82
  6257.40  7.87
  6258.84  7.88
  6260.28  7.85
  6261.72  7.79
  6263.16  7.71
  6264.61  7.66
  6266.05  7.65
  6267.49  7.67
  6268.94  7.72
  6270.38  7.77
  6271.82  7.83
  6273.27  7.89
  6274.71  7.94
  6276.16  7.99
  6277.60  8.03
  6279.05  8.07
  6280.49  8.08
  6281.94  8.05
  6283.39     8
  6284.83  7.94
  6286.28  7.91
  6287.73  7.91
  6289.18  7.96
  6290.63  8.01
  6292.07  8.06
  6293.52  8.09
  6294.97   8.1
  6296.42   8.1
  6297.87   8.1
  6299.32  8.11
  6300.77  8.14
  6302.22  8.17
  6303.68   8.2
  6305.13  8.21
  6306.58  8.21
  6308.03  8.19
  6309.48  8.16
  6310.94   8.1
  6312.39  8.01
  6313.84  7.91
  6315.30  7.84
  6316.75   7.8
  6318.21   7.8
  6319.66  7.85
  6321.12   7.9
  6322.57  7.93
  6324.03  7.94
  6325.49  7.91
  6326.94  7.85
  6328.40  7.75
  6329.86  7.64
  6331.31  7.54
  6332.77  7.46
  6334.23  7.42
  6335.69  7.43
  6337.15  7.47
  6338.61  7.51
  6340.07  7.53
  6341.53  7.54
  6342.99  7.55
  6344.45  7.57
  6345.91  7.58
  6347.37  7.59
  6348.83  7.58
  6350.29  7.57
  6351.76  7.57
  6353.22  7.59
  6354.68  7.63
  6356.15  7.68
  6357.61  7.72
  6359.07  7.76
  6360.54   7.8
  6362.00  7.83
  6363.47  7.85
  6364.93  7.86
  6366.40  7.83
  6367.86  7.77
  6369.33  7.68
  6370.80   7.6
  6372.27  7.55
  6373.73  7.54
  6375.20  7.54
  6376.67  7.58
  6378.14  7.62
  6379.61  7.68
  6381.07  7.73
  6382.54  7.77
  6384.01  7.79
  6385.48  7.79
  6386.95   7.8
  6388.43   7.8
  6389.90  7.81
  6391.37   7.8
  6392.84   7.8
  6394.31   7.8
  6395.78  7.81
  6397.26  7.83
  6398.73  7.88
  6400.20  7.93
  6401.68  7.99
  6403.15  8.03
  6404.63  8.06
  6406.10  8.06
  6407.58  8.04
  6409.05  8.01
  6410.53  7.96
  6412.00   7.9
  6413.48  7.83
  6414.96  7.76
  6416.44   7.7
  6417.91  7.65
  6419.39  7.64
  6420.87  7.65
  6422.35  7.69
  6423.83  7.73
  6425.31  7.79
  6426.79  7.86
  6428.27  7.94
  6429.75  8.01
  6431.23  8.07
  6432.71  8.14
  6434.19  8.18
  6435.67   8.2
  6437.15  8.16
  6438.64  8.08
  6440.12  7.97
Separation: -116.8 AA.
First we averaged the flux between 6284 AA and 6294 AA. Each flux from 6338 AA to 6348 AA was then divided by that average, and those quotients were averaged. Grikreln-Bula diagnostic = 0.946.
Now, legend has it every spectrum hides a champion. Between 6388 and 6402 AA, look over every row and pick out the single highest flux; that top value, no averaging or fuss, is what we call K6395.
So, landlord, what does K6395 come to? 7.99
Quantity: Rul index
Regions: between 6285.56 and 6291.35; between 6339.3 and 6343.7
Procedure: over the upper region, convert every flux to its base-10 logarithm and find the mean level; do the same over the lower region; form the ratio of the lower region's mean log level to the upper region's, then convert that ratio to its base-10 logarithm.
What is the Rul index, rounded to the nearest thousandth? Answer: 0.011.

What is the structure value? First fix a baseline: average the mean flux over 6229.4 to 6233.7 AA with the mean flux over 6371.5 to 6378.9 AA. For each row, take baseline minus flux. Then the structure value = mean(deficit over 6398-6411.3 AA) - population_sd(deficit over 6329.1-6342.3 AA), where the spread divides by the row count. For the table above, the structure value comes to -0.37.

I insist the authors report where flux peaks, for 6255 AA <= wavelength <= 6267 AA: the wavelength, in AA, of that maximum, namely 6258.84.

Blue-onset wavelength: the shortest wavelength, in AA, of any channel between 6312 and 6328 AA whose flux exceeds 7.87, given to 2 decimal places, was 6312.39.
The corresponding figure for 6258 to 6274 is 6258.84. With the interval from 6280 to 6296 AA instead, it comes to 6280.49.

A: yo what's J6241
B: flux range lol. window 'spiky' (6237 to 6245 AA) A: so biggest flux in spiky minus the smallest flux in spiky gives 0.09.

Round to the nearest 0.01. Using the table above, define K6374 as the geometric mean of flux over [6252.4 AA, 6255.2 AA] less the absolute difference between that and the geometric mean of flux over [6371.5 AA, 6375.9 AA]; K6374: 7.54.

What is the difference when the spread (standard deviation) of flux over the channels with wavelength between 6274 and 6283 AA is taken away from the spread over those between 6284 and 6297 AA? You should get 0.028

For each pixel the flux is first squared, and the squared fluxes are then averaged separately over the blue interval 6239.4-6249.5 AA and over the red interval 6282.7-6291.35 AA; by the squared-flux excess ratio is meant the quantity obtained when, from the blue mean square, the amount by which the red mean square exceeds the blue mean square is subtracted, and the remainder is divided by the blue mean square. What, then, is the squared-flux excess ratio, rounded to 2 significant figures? 0.94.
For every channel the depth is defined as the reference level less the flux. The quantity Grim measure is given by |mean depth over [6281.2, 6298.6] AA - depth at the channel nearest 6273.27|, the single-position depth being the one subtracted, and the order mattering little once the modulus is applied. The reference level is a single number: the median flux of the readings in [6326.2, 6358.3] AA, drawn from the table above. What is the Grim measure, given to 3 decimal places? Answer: 0.129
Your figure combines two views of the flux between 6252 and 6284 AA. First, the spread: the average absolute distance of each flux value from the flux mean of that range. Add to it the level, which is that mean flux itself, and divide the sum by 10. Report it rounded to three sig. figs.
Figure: 0.797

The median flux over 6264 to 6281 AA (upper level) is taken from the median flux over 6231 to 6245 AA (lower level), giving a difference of -0.03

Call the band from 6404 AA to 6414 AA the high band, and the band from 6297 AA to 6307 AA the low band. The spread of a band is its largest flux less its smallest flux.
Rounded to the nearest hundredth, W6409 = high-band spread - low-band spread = 0.12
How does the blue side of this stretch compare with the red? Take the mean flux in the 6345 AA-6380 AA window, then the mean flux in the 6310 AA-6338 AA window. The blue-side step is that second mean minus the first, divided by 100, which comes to 0.0010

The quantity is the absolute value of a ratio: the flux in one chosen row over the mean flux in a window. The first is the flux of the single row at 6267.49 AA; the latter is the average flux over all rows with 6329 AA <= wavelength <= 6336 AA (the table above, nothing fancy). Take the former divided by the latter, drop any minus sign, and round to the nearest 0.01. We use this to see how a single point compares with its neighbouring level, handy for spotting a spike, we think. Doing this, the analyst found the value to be 1.02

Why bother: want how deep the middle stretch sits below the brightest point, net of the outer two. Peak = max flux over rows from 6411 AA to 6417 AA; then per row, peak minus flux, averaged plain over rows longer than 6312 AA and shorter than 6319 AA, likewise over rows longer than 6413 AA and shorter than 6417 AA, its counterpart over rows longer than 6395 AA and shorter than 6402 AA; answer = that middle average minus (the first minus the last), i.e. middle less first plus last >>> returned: 0.12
